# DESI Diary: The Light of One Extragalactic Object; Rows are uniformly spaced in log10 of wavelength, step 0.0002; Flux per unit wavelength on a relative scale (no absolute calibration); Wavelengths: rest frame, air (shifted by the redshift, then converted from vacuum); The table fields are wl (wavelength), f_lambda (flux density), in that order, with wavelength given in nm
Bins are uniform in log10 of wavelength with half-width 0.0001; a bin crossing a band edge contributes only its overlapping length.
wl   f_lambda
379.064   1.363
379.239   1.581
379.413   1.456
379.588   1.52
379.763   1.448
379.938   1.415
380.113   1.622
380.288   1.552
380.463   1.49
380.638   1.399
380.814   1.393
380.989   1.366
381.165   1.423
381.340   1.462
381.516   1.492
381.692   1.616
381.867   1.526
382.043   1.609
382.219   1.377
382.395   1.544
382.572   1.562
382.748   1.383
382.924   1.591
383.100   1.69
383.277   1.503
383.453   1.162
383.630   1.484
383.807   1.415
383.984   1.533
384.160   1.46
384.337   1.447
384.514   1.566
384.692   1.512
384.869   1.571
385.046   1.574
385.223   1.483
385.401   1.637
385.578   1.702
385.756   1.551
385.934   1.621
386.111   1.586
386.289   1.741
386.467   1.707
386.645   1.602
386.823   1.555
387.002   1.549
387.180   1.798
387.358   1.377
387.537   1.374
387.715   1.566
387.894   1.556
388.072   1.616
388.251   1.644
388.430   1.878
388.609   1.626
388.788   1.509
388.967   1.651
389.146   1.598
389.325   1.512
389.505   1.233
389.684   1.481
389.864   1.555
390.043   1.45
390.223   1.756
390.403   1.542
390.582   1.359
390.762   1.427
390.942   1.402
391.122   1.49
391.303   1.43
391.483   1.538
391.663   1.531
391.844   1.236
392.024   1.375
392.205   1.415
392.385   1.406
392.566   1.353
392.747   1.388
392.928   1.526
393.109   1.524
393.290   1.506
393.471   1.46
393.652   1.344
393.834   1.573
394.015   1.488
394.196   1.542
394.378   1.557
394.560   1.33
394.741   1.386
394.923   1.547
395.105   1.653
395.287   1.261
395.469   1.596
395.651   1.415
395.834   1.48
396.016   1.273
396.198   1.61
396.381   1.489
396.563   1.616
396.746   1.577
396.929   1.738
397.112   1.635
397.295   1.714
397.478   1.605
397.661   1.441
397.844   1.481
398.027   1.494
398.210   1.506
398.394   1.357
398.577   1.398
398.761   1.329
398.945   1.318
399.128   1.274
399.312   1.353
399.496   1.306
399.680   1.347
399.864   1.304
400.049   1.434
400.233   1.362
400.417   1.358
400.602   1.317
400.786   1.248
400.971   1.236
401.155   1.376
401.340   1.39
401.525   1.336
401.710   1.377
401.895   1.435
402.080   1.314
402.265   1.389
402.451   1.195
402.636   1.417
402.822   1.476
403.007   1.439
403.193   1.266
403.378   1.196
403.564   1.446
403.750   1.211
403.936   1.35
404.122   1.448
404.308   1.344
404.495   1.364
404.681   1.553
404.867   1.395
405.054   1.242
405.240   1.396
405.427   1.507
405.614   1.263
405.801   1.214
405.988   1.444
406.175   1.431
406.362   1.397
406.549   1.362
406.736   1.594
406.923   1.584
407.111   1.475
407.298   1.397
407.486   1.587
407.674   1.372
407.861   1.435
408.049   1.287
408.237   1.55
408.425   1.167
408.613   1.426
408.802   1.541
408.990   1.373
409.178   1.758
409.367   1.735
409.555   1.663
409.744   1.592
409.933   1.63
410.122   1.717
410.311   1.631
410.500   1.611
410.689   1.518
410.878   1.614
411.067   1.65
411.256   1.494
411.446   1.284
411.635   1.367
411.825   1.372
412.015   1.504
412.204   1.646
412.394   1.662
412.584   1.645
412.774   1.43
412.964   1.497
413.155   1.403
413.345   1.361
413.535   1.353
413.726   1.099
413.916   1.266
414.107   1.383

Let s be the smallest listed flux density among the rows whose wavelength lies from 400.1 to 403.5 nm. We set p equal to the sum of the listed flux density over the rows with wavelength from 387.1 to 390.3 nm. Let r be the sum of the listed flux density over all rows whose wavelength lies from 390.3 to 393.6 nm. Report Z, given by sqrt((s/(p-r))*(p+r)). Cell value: 5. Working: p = 28.2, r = 25.9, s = 1.195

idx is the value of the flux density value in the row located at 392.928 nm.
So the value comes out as 1.526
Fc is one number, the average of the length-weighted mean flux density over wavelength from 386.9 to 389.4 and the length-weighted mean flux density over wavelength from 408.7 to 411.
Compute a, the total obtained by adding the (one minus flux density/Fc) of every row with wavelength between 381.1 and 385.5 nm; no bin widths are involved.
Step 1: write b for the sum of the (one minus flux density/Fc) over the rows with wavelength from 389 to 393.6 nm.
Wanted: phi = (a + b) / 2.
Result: 1.9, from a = 1.5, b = 2.2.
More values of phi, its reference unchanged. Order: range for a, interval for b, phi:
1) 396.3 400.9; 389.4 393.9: 2.4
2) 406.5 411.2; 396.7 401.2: 2.0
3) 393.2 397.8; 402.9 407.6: 2.3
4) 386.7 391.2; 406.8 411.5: 1.1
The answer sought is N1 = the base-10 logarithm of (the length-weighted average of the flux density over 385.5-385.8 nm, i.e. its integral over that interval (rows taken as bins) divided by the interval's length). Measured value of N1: 0.213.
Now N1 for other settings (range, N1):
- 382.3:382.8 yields 0.176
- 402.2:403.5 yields 0.127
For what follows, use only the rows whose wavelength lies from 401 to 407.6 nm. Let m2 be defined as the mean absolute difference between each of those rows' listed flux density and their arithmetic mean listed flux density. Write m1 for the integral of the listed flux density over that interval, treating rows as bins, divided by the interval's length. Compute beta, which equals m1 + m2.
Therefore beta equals 1.47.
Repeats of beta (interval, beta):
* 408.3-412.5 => 1.67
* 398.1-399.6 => 1.41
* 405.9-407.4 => 1.53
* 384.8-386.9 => 1.67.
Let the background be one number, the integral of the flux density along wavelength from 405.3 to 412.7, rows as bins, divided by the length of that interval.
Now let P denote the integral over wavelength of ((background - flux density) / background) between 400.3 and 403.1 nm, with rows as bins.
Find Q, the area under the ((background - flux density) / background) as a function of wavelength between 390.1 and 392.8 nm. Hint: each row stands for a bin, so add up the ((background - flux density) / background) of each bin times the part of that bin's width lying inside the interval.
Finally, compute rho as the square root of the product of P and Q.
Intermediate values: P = 0.27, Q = 0.10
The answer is 0.17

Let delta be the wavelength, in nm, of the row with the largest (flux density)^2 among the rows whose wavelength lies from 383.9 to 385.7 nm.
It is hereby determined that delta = 385.578 nm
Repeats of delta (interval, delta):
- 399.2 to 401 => 400.049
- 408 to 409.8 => 409.178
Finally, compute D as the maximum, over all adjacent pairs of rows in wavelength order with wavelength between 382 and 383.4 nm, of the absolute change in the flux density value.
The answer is 0.23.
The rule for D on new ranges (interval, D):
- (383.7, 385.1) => 0.12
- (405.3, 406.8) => 0.24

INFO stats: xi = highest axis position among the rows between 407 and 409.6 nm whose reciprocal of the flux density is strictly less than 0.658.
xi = 409.555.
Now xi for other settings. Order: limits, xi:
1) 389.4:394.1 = 393.834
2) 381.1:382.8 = 382.572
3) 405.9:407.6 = 407.486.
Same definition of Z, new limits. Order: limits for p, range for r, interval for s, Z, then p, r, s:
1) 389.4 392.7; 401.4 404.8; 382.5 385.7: 6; 26.0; 24.6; 1.162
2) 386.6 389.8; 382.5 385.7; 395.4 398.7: 9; 28.1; 27.3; 1.273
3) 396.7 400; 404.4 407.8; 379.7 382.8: 11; 26.2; 25.6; 1.366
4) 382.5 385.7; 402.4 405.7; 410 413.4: 5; 27.3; 24.5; 1.284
